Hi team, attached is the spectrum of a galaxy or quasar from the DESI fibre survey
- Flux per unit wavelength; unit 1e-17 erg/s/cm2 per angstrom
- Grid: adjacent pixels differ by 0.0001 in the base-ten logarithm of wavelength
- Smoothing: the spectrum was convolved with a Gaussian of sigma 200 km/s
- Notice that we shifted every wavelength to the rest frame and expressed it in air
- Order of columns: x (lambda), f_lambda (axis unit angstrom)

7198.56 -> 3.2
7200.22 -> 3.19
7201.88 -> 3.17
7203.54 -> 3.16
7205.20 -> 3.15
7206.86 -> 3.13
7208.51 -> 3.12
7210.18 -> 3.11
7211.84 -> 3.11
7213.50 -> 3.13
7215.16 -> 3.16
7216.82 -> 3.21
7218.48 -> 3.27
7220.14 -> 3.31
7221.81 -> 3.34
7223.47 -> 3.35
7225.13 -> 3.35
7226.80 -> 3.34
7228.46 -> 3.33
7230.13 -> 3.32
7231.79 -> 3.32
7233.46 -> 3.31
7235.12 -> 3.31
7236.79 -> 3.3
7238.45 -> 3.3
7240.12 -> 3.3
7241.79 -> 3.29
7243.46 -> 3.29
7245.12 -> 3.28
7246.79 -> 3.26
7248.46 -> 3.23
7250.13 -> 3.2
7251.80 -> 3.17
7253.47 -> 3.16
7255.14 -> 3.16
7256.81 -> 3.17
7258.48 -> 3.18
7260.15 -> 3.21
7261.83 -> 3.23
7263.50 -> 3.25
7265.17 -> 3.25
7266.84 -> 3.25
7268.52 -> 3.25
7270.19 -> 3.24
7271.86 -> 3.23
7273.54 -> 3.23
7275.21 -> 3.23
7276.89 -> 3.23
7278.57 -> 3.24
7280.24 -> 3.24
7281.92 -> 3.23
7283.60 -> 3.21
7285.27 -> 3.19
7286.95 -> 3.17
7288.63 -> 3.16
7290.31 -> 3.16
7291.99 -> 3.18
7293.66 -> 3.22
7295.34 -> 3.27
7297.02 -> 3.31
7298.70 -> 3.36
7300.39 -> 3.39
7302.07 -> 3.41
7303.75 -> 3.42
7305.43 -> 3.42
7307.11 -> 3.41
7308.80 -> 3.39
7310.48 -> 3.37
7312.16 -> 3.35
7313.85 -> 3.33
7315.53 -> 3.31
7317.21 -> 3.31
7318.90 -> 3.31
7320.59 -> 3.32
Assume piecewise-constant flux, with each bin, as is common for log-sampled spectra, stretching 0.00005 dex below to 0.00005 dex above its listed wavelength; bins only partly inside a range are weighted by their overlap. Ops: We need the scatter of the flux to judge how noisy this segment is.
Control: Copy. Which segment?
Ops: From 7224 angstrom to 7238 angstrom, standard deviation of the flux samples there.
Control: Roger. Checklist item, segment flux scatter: 0.02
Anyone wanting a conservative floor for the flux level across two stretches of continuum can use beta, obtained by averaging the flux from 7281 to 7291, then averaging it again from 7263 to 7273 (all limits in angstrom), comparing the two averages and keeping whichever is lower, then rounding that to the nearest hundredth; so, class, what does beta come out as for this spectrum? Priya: 3.19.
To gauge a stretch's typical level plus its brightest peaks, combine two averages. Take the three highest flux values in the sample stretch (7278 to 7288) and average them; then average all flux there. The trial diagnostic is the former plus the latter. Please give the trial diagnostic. 6.45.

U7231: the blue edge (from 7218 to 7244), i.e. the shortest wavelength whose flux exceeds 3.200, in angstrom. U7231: 7218.48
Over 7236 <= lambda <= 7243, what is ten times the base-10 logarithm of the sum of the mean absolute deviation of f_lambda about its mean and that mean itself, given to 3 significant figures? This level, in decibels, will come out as 5.19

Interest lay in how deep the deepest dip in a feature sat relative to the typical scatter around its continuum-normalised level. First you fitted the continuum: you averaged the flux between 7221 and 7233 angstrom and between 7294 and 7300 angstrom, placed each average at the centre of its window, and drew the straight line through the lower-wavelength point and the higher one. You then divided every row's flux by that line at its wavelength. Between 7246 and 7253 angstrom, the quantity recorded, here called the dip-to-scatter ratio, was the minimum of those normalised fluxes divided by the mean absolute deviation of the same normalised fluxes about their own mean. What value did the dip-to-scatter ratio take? 108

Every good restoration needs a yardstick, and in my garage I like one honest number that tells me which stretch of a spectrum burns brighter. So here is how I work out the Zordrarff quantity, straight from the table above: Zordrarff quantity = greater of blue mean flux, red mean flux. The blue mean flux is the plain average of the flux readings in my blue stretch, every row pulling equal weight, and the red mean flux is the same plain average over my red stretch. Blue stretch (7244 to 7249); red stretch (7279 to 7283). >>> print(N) 3.26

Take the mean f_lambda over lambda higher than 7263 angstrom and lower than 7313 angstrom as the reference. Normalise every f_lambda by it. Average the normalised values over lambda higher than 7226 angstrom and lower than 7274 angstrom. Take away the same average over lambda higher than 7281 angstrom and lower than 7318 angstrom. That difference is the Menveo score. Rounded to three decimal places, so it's -0.014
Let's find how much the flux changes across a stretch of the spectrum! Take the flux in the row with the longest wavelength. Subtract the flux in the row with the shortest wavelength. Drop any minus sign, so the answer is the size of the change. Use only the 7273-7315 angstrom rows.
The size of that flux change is 0.10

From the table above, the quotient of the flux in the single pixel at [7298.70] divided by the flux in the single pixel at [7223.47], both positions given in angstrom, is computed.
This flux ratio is 1.003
